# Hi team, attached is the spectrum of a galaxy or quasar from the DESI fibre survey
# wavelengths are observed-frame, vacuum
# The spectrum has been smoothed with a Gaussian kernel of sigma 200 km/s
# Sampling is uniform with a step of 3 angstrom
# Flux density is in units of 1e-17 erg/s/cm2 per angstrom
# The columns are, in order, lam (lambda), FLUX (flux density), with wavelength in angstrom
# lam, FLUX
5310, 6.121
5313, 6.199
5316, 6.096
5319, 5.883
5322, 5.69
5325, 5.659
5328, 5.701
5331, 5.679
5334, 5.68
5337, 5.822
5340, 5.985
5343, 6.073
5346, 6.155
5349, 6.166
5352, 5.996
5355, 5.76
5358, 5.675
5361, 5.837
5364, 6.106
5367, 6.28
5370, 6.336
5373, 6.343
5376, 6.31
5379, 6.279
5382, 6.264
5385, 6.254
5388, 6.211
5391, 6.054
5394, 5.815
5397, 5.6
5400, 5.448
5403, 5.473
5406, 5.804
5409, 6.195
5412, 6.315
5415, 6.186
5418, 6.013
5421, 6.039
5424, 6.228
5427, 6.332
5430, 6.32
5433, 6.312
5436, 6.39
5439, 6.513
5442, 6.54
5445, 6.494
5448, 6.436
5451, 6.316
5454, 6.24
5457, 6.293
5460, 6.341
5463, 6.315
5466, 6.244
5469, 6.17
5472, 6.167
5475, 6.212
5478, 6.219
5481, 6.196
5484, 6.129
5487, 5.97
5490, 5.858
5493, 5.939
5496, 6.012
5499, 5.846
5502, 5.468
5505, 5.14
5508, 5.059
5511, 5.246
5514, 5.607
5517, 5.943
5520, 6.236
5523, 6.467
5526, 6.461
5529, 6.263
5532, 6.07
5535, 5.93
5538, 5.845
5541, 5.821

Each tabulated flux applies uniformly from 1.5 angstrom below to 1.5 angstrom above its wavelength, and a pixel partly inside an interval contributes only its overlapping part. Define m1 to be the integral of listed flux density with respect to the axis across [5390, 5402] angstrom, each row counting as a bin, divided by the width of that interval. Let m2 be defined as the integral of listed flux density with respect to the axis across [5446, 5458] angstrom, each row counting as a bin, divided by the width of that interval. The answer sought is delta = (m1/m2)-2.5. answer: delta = -1.60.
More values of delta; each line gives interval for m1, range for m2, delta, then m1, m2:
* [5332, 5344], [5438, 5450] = -1.59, 5.9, 6.49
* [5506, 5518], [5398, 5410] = -1.55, 5.4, 5.71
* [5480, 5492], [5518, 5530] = -1.55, 6.0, 6.34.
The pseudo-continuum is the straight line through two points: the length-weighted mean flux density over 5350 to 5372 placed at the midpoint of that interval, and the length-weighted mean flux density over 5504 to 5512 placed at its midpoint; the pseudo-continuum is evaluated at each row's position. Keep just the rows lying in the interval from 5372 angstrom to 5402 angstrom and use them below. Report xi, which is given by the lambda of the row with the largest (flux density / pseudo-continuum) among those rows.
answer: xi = 5373 angstrom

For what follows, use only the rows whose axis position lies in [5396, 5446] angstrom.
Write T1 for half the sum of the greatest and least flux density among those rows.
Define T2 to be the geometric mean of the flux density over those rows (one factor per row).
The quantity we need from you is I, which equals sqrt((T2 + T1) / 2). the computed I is 2.46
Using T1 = 5.99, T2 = 6.12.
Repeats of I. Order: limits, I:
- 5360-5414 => 2.44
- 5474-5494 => 2.46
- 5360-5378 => 2.48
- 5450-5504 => 2.45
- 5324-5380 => 2.45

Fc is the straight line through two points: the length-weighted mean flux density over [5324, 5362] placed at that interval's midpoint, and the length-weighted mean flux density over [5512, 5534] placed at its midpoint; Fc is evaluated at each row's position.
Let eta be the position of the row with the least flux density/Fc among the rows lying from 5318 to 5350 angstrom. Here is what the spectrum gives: 5325 angstrom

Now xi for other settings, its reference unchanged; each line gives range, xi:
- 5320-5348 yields 5346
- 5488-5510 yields 5496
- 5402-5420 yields 5412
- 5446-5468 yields 5448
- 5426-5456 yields 5442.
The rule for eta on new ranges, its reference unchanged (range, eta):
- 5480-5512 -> 5508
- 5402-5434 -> 5403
